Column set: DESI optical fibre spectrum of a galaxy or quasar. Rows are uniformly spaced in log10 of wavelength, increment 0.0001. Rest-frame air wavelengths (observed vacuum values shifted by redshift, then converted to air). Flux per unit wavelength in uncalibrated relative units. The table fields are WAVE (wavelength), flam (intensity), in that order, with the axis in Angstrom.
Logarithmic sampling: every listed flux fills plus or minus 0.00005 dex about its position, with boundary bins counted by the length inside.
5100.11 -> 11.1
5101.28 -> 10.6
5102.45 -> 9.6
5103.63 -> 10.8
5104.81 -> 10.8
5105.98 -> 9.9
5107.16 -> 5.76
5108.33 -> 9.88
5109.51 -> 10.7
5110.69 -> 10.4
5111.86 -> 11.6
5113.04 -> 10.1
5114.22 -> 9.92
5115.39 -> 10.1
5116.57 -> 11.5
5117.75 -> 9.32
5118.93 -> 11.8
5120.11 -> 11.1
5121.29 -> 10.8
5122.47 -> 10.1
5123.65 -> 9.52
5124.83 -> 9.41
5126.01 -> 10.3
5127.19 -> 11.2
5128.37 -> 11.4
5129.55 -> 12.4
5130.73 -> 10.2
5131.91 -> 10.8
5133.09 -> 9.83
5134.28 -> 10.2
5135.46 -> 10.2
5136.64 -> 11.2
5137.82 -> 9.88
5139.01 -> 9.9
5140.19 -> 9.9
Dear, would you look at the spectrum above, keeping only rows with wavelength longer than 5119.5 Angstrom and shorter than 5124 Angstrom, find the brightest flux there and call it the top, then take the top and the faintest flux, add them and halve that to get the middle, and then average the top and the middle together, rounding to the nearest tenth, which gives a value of 10.7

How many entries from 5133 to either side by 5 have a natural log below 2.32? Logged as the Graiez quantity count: 2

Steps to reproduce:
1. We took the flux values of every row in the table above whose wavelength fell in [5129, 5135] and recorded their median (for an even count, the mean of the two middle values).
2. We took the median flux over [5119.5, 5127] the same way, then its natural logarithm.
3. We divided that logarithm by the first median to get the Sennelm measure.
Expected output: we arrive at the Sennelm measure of 0.228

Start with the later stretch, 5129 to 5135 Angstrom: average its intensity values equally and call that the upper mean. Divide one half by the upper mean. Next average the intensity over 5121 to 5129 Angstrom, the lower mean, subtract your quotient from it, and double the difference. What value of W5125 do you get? 20.7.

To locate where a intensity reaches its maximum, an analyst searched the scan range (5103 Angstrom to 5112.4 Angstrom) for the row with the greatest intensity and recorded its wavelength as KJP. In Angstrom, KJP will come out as 5111.86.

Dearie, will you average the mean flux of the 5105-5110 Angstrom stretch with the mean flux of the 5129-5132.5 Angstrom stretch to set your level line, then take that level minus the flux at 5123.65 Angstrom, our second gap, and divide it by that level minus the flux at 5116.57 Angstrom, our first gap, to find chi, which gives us 0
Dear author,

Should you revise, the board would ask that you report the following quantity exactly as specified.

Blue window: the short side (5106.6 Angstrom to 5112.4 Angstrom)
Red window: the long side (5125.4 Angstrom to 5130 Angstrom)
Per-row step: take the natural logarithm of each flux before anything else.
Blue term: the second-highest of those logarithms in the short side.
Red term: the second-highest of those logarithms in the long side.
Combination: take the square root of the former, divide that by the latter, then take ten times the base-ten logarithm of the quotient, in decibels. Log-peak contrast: -1.99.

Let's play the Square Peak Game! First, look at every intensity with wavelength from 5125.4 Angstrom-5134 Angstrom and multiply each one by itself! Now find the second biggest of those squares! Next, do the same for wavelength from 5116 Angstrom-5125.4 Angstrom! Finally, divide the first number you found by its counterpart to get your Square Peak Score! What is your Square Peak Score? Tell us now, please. 0.98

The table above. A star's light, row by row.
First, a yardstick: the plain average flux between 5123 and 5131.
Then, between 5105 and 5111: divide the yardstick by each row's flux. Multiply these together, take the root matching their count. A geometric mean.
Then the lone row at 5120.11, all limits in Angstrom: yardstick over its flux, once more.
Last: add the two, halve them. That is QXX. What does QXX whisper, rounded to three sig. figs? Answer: 1.06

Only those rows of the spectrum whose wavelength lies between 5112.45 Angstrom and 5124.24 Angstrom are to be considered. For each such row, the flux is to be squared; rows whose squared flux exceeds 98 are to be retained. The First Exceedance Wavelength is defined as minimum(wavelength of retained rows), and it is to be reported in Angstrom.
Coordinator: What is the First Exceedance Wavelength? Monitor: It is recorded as 5113.04 Angstrom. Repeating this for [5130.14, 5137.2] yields 5130.73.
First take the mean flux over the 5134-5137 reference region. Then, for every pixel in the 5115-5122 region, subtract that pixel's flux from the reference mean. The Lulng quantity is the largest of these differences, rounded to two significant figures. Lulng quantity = 1.2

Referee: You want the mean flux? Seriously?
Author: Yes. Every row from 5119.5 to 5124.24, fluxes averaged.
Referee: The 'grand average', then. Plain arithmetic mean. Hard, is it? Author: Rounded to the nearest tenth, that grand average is 10.4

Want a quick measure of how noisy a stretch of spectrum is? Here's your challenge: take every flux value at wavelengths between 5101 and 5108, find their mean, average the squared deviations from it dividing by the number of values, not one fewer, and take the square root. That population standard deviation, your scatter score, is 1.8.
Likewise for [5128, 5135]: 0.9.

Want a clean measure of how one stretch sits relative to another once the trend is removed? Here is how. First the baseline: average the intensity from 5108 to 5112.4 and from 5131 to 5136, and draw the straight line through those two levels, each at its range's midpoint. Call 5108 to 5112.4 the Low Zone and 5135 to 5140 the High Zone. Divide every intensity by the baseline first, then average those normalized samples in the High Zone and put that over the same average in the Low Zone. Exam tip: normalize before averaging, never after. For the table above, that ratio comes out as 1.01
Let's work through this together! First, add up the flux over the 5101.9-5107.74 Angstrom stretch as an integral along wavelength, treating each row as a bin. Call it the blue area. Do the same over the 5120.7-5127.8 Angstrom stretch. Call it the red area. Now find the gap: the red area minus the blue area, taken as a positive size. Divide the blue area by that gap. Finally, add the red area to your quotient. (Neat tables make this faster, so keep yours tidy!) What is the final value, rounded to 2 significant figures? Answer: 76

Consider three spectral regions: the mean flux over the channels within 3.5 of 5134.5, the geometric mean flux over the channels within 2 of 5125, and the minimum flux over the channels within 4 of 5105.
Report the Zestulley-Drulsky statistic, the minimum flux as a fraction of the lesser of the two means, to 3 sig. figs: 0.592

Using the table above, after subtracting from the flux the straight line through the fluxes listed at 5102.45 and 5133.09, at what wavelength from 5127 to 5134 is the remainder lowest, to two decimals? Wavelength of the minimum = 5133.09 Angstrom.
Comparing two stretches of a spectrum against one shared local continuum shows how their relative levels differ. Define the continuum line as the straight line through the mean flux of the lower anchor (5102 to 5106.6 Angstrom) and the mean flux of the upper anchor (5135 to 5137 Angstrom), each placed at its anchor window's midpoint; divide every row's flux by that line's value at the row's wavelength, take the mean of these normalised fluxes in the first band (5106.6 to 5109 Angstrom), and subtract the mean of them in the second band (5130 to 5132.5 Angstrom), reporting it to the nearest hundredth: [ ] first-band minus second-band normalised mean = -0.23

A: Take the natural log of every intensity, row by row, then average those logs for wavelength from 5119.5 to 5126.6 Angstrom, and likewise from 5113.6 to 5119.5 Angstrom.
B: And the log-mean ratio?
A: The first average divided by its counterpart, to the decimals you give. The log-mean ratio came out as 0.99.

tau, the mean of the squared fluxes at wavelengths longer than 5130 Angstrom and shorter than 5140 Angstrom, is 106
